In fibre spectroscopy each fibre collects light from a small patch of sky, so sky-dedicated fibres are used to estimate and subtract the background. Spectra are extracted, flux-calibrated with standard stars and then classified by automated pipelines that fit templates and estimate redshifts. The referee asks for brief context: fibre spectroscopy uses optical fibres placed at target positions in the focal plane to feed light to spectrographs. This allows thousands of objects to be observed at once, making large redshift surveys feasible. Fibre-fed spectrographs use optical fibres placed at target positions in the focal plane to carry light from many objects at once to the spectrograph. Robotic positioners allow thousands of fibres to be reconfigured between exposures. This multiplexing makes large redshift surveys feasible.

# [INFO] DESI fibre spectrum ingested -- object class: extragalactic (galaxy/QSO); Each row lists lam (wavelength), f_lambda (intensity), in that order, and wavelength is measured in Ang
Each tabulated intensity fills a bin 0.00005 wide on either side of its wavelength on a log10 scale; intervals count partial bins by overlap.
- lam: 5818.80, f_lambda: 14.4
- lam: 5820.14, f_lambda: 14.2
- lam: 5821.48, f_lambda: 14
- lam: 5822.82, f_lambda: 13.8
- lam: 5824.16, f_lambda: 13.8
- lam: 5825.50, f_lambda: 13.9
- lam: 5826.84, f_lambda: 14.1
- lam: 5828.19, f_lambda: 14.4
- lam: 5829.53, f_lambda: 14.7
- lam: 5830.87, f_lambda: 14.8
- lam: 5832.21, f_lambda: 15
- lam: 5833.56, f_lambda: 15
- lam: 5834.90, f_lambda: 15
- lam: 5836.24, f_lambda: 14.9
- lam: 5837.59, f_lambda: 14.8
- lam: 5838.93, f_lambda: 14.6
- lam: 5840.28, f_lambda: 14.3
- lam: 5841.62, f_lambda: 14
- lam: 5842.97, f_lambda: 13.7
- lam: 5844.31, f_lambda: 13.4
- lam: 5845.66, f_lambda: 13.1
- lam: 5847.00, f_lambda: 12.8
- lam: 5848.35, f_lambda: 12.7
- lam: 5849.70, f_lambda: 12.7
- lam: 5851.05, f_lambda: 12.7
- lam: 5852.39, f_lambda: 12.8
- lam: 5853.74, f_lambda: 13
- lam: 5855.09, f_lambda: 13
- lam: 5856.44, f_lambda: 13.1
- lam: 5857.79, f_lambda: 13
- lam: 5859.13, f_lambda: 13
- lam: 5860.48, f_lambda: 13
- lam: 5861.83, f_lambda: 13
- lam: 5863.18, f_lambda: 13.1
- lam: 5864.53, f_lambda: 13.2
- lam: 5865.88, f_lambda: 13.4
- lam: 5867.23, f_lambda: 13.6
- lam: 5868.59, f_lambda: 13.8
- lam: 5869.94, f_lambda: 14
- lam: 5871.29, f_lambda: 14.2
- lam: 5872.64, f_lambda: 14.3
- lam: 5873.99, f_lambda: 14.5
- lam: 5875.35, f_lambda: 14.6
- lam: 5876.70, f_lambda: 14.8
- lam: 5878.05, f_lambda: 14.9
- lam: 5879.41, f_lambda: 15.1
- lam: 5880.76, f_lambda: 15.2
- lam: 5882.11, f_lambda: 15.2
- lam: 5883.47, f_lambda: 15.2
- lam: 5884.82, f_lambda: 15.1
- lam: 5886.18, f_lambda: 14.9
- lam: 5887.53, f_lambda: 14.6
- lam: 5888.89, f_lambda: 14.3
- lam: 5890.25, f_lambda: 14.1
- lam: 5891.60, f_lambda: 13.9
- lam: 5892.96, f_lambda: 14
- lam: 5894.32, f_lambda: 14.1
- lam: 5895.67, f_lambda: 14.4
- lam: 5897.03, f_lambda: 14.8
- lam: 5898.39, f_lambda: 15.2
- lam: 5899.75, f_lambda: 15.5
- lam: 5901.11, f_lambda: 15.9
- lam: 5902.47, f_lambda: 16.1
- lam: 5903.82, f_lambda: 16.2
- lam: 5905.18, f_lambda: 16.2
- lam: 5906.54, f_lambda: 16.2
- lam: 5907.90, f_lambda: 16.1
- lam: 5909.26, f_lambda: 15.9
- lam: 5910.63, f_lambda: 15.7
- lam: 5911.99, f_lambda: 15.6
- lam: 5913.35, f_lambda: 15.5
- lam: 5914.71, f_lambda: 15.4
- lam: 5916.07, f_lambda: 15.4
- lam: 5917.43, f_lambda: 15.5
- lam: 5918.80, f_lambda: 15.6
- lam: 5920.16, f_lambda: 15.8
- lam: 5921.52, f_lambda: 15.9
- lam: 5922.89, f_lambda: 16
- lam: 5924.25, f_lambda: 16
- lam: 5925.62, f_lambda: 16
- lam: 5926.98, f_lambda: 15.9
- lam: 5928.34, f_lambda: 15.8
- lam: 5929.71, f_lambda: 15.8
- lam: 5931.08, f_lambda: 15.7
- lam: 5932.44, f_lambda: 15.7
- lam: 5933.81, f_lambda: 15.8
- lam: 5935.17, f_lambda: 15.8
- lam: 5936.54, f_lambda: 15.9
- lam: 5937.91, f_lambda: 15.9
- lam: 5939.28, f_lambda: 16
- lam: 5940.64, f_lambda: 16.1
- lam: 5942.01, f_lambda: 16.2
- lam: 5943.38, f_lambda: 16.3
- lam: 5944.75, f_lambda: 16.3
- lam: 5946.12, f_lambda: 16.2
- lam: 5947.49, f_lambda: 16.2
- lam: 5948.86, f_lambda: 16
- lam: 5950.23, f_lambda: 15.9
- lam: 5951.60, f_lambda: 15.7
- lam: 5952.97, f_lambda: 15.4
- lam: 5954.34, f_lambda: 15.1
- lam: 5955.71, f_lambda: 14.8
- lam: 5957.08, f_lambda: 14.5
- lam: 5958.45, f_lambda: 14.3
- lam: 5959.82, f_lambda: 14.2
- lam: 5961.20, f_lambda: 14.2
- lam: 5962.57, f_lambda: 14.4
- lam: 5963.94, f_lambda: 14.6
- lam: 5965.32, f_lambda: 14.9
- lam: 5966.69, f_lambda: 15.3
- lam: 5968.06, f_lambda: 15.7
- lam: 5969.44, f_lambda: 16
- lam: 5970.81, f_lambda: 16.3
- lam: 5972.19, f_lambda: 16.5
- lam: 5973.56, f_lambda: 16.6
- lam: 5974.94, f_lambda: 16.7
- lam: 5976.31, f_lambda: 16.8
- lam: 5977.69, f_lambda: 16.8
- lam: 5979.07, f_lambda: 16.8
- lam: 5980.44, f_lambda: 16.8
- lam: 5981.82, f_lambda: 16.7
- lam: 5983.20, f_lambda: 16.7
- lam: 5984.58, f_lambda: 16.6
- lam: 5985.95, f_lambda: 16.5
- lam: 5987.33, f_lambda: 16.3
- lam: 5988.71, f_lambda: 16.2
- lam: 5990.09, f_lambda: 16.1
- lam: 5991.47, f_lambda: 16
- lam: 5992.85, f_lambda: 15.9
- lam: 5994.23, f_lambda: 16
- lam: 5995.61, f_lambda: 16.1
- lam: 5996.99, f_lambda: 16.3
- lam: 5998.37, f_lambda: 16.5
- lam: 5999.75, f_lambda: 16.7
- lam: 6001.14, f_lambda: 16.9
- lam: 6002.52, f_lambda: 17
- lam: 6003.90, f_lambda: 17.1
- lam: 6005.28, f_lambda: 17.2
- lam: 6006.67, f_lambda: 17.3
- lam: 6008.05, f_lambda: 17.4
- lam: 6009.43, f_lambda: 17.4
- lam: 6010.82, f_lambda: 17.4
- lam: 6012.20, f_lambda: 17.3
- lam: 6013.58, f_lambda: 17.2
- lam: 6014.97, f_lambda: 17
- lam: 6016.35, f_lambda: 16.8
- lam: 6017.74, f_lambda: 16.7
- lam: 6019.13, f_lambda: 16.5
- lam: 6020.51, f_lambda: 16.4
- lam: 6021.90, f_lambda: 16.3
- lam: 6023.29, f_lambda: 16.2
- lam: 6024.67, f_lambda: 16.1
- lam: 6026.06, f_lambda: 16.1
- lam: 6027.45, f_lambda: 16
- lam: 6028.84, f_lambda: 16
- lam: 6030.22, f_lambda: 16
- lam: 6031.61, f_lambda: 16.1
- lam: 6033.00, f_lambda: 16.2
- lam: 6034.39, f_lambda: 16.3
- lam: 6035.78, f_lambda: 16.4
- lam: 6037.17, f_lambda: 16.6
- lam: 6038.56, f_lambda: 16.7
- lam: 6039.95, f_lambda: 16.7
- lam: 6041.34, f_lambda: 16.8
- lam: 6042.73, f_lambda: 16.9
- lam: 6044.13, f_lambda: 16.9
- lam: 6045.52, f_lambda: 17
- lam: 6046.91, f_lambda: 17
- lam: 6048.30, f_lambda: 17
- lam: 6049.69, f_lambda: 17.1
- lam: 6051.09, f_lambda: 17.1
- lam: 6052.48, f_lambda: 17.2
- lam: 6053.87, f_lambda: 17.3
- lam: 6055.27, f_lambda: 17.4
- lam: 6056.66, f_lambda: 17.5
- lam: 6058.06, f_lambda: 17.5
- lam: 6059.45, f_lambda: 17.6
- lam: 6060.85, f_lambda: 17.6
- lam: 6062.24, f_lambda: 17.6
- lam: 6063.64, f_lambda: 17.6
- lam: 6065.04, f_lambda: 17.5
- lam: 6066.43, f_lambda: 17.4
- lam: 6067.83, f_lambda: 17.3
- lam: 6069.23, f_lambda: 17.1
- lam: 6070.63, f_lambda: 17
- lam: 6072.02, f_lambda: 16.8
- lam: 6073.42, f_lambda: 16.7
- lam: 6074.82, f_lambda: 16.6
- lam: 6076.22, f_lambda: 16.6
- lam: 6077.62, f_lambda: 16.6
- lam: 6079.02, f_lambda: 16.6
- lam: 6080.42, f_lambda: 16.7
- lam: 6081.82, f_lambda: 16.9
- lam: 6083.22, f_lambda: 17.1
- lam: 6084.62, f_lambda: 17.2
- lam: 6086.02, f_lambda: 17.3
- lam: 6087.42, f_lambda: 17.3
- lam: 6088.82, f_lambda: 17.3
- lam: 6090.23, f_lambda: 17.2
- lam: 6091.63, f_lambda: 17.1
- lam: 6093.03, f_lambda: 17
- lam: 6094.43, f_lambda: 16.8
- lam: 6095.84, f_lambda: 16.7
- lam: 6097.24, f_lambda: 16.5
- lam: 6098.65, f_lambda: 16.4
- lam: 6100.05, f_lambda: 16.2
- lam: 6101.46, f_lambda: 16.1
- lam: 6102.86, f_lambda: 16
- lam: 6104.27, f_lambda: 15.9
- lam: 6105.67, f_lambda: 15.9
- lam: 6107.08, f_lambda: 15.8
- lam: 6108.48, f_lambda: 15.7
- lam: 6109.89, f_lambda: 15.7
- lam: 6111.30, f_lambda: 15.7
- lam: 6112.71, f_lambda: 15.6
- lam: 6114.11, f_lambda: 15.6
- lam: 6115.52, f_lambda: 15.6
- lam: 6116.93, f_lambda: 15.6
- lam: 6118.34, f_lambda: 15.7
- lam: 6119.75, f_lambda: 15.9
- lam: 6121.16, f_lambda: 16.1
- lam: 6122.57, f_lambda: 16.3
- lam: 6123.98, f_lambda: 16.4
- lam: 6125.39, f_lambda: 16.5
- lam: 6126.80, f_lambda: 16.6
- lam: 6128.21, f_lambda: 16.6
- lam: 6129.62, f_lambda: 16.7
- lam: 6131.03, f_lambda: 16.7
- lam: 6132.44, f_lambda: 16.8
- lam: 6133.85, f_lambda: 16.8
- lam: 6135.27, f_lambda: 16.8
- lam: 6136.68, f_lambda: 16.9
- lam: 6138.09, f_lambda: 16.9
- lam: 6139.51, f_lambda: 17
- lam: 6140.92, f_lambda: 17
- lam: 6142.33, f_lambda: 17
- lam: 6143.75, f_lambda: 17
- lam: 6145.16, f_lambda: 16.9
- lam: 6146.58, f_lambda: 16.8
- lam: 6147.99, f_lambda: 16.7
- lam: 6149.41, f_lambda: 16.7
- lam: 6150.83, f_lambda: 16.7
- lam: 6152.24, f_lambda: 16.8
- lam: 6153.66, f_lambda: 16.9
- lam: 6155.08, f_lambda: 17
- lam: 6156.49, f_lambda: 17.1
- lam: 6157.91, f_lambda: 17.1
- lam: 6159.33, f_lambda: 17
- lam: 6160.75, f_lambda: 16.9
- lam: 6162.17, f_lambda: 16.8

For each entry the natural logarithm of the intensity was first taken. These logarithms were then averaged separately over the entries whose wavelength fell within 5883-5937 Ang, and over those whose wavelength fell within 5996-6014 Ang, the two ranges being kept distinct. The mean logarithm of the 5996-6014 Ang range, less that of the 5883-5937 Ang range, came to 0.100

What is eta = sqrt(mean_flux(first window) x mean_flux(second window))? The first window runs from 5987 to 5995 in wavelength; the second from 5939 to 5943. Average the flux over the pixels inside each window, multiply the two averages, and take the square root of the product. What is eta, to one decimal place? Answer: 16.1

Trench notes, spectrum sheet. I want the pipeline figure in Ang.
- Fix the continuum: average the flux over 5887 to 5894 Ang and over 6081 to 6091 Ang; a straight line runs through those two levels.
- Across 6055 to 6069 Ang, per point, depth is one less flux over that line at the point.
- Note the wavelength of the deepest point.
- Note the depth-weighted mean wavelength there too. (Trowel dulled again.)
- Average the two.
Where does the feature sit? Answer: 6064.4 Ang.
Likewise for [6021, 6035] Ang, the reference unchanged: 6030.0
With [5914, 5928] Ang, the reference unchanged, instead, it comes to 5918.7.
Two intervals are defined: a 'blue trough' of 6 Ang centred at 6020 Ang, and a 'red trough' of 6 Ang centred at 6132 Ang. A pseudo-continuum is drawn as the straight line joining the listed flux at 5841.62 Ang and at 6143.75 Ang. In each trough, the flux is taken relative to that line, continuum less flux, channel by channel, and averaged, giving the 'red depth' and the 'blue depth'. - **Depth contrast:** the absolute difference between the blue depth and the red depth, 0.8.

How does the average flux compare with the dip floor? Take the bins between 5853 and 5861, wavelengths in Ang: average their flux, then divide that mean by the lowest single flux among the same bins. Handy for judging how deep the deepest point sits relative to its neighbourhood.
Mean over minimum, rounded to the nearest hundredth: 1.00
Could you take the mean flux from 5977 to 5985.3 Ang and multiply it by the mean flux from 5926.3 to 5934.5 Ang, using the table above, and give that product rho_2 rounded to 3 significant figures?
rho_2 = 264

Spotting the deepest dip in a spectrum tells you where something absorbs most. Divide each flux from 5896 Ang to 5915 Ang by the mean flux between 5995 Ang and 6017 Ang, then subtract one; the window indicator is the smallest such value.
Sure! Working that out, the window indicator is -0.13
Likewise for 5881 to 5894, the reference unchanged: -0.18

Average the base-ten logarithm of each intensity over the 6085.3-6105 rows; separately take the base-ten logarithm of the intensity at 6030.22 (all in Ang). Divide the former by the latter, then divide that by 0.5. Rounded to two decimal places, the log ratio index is 2.03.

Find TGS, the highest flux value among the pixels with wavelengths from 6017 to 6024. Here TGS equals 16.7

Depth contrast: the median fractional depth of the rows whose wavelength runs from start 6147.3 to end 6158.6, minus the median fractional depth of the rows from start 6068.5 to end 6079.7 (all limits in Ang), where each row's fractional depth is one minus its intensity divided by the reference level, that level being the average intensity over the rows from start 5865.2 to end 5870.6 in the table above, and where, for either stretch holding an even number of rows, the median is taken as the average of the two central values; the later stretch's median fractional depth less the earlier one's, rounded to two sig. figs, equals -0.015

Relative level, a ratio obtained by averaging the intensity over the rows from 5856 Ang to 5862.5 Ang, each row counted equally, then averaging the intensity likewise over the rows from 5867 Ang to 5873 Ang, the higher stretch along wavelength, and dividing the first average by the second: 0.93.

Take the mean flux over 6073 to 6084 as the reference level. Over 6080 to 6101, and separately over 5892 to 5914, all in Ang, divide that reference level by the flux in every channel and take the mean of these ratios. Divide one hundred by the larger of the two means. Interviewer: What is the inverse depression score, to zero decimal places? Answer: 92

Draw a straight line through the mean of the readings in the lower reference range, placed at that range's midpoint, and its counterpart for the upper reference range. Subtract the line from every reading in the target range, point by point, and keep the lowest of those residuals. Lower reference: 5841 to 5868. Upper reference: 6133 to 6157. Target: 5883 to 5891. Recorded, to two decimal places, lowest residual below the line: 0.52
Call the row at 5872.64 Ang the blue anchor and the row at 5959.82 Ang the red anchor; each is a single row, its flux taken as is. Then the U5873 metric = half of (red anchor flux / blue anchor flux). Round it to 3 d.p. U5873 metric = 0.497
